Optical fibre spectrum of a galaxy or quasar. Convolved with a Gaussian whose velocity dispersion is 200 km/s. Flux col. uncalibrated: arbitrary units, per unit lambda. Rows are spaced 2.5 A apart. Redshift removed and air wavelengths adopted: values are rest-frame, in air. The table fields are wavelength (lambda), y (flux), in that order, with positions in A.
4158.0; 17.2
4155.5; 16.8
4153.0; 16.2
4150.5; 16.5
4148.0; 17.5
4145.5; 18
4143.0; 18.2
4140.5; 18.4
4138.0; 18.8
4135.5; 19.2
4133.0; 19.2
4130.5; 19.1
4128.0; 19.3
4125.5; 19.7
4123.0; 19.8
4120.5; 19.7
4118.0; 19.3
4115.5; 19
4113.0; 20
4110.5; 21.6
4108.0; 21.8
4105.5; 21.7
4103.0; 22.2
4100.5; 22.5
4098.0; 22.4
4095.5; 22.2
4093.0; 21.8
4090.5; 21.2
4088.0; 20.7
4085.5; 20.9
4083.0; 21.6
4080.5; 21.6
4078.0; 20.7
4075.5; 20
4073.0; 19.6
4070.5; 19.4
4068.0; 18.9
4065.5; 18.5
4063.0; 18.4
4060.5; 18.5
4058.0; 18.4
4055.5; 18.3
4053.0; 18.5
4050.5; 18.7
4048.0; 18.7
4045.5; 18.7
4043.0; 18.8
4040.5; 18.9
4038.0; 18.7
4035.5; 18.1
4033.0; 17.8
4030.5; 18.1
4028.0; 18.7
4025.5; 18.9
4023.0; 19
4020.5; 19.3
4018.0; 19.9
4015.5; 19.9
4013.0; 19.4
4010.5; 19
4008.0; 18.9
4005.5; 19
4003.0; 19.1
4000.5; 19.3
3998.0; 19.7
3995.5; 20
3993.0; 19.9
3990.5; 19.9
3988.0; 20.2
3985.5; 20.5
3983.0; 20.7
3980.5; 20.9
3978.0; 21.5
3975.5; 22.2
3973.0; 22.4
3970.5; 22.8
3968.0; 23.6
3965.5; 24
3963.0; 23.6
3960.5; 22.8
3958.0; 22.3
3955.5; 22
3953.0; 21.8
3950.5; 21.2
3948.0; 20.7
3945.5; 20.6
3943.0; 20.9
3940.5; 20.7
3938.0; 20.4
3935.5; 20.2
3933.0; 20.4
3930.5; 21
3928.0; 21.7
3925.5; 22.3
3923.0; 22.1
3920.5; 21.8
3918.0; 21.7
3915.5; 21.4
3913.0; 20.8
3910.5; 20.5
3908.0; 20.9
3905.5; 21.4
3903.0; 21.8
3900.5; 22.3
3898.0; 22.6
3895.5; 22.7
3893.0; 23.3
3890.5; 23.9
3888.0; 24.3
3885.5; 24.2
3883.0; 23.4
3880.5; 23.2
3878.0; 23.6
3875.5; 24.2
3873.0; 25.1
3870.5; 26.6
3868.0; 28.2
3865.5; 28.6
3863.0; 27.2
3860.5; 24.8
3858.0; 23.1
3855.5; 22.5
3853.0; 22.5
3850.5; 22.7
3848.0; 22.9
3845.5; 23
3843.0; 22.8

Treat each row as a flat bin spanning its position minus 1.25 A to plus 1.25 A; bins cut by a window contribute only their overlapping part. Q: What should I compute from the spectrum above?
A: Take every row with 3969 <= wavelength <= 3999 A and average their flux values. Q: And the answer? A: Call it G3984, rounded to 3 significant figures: 20.9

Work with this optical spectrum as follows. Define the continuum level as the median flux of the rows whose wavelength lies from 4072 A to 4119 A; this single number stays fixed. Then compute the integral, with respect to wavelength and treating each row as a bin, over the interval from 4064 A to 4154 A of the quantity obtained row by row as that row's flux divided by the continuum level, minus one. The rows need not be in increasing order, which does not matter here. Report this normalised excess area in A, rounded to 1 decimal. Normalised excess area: -7.0 A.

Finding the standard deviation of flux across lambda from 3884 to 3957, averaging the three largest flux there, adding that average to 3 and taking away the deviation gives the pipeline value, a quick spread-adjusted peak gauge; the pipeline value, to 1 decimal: 26.0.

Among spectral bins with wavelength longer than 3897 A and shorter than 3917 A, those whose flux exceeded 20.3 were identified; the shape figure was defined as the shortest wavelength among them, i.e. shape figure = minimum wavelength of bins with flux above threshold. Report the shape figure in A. 3898.0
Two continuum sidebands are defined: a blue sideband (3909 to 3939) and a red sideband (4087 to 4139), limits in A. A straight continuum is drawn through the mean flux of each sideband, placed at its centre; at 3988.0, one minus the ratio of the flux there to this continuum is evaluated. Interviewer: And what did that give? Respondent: 0.04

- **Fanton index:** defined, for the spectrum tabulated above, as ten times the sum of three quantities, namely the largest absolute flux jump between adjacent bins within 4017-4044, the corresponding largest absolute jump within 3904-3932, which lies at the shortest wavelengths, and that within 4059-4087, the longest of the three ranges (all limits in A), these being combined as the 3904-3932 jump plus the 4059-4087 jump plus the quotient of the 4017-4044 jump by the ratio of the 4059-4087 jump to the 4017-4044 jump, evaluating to 20.0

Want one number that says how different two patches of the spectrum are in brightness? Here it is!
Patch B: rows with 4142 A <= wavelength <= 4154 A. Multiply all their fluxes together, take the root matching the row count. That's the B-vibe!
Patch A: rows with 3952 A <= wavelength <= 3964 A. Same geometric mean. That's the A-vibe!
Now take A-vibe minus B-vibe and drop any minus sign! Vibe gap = 5.23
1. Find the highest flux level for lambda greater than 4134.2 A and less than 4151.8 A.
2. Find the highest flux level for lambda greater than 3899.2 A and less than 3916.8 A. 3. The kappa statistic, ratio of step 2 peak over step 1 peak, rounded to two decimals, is 1.16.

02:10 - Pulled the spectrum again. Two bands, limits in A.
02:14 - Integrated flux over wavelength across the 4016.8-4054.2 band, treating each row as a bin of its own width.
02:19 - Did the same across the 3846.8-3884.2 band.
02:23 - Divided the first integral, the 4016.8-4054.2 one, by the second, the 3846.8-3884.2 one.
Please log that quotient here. 0.76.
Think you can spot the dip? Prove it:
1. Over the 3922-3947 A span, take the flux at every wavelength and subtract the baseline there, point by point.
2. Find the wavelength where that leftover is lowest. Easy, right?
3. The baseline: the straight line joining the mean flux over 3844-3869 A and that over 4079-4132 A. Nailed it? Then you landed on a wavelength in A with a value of 3935.5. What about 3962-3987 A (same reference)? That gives 3985.5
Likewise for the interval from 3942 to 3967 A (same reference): 3945.5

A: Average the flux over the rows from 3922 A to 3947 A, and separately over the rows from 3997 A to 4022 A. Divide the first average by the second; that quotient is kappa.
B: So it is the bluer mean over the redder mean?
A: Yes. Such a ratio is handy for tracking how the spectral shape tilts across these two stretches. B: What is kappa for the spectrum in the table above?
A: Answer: 1.09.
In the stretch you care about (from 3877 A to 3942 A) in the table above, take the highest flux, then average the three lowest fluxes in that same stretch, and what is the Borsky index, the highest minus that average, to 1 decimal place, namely 4.0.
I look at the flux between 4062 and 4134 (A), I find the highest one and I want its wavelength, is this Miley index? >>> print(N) 4100.5 A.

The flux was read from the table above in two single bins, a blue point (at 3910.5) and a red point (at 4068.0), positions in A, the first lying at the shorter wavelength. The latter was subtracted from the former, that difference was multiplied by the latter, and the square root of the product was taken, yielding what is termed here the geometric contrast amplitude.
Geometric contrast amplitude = 5.5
